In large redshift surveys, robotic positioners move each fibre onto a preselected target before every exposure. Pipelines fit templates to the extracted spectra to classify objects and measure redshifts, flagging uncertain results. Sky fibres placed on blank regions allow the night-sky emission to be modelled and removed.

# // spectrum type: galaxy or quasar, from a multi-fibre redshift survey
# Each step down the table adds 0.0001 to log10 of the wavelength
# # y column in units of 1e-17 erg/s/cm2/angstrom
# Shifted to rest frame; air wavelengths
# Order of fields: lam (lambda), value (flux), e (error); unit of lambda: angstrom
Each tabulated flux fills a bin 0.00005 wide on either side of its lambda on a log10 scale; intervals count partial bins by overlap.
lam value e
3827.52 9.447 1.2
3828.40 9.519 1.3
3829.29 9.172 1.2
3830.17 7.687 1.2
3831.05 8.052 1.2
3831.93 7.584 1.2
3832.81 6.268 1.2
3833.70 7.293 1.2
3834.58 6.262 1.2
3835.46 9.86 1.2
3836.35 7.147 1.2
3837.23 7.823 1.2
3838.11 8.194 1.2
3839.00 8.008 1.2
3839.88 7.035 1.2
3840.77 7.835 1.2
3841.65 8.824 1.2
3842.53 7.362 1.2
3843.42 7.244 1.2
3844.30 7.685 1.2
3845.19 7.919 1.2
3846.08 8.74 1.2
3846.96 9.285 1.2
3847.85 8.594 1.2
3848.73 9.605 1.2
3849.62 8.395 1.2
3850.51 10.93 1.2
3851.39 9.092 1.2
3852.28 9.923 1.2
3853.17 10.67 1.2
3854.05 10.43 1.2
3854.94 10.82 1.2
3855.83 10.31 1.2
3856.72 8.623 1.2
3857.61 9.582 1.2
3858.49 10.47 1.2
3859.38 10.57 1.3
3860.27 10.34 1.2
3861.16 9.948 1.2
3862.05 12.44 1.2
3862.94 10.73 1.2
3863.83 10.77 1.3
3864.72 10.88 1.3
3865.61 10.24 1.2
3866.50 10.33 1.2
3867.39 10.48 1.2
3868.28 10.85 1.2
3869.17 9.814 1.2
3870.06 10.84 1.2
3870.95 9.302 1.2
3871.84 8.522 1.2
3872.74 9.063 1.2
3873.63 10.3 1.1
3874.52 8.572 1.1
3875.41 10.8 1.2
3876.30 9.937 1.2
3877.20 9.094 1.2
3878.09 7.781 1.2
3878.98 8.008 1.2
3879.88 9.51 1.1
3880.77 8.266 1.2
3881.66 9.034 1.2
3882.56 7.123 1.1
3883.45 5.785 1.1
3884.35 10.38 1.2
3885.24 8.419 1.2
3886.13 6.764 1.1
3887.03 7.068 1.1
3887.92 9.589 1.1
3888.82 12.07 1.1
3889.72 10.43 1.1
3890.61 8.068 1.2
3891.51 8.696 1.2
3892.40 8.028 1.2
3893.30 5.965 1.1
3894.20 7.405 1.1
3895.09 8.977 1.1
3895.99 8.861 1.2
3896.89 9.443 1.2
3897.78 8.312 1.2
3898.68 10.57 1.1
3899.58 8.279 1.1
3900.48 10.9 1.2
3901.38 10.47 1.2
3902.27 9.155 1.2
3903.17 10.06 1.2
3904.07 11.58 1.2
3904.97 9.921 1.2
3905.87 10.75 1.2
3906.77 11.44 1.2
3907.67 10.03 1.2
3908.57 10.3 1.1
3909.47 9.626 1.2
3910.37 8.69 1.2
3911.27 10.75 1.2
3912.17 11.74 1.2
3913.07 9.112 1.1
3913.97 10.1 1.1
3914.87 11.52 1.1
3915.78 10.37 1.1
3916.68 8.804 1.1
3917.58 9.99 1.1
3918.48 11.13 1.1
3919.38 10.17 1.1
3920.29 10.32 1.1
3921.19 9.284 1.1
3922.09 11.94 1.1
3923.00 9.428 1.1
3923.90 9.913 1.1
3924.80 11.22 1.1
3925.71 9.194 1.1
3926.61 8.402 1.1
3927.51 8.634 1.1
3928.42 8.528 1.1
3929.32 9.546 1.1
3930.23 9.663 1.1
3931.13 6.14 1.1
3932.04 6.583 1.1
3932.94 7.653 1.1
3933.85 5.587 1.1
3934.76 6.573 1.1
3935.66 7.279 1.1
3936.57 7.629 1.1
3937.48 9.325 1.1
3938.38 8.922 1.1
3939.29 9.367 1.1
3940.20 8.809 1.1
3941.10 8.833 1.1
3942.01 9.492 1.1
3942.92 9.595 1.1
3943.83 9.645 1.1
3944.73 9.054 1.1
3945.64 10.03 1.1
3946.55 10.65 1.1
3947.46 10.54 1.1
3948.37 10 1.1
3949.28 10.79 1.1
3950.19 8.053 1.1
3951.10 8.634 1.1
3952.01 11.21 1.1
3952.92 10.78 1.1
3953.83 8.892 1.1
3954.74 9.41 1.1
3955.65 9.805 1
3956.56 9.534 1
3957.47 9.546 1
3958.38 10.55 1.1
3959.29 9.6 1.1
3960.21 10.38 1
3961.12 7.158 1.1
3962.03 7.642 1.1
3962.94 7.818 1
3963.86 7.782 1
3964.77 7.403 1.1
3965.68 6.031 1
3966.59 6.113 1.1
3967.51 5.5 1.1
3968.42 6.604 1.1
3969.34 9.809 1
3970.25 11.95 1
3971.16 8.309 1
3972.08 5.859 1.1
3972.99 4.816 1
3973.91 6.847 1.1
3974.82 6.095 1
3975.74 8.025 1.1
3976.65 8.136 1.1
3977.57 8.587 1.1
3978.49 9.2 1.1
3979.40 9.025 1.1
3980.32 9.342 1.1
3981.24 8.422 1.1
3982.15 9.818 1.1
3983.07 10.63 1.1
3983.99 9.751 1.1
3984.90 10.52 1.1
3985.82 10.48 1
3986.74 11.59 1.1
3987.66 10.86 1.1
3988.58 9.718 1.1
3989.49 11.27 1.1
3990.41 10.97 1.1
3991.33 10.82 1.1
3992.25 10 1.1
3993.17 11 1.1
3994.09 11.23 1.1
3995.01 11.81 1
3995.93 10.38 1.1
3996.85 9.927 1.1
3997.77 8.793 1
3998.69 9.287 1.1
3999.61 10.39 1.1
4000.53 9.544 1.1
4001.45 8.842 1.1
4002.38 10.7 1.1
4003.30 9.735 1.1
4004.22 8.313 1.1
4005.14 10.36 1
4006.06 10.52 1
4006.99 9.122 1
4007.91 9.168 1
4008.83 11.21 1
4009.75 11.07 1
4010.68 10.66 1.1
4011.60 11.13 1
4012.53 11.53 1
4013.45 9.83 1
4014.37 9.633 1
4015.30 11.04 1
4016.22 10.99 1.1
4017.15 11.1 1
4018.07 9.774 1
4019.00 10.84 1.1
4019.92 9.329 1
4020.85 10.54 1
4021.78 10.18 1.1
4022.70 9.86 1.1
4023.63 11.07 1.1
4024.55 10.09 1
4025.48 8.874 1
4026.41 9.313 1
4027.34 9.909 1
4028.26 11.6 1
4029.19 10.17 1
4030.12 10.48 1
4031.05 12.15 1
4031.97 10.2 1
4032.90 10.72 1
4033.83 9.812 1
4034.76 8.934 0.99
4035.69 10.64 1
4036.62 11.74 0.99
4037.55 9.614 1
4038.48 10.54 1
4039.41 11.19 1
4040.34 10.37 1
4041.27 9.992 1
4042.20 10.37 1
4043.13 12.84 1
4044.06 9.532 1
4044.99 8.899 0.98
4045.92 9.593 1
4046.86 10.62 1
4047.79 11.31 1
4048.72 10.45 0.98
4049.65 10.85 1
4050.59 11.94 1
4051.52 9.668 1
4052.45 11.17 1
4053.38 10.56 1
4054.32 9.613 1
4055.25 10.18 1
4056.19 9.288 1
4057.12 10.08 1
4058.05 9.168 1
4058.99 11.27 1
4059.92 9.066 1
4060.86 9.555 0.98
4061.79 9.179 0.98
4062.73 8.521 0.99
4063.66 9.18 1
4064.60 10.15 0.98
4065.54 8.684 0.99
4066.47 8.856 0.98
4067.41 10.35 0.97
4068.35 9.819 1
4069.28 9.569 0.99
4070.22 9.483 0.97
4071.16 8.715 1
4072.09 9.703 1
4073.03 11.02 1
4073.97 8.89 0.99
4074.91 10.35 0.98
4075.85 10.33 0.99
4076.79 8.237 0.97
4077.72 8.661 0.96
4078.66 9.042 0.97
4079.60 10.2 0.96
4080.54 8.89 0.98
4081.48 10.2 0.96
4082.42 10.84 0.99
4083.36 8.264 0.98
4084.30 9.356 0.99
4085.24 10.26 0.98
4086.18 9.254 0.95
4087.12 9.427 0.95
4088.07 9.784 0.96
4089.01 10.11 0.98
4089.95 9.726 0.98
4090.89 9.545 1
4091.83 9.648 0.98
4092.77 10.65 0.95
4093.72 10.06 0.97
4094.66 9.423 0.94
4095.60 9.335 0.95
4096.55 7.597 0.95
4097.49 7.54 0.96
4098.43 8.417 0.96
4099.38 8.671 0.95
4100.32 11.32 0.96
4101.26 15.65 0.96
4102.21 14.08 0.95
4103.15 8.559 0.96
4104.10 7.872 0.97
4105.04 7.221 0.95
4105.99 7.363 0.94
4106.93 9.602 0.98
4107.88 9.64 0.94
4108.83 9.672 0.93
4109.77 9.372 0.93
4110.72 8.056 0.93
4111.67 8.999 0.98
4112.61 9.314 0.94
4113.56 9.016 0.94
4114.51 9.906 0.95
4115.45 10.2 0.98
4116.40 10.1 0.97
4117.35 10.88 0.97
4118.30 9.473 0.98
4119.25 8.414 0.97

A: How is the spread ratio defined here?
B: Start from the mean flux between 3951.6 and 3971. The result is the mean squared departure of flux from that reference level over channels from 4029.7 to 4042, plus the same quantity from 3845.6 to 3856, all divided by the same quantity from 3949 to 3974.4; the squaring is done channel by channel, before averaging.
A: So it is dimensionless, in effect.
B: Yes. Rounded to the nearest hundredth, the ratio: 1.54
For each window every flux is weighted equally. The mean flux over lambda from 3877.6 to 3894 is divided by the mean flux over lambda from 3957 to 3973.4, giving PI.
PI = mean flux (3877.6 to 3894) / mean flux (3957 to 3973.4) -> 1.1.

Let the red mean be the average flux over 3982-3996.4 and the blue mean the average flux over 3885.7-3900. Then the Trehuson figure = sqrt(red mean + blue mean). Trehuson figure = 4.40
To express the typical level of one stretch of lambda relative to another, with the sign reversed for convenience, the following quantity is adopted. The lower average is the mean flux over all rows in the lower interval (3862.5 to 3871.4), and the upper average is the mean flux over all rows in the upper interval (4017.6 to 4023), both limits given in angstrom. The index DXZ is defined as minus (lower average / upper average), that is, -1.03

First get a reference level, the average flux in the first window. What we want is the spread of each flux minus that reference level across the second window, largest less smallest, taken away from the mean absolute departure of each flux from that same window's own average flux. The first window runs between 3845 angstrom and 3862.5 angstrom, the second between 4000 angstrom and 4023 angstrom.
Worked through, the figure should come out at -2.5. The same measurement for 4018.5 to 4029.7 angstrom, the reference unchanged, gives -2.1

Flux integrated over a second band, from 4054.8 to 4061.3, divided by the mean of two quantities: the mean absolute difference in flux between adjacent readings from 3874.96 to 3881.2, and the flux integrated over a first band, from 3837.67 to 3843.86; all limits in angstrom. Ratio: 2.6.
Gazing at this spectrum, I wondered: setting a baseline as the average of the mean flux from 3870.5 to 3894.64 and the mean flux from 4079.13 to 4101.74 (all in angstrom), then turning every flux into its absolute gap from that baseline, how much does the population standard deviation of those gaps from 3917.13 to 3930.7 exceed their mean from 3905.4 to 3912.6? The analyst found -0.59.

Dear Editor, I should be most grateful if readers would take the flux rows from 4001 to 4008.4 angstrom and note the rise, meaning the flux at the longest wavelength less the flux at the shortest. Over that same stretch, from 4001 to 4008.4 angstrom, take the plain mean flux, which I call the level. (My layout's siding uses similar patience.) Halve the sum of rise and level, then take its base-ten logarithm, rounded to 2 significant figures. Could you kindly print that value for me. 0.70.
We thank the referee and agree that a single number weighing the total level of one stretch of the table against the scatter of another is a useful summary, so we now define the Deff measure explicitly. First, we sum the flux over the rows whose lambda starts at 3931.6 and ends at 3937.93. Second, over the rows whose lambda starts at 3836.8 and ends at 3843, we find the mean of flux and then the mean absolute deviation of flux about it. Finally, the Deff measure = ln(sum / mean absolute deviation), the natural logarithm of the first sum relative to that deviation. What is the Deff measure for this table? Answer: 4.8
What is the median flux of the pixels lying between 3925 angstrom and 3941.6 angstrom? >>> 8.6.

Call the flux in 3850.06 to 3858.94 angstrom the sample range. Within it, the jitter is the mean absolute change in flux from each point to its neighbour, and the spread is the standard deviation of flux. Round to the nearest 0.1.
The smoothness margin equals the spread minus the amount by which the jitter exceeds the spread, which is 0.6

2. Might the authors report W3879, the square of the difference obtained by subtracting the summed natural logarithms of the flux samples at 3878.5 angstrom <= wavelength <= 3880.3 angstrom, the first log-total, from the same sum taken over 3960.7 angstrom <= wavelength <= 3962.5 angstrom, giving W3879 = 0.11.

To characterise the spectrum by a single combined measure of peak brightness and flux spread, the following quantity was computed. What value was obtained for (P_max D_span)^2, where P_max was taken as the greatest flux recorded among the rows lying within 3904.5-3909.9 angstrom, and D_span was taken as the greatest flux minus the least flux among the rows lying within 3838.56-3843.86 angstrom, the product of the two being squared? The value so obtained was 419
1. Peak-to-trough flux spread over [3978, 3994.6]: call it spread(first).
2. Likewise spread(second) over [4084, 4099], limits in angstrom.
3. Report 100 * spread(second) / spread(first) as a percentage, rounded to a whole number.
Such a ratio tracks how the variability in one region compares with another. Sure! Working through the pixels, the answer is 98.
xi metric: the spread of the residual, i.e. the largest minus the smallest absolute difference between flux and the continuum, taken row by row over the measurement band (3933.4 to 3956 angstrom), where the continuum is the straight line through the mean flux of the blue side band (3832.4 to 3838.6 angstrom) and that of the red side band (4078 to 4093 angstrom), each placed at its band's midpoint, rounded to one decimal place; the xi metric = 2.7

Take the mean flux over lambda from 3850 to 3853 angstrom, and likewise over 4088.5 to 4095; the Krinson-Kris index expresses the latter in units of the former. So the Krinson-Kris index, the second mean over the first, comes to 0.99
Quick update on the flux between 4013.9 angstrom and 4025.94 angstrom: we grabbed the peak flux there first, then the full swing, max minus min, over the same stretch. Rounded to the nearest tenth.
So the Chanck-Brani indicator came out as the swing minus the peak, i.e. -8.9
